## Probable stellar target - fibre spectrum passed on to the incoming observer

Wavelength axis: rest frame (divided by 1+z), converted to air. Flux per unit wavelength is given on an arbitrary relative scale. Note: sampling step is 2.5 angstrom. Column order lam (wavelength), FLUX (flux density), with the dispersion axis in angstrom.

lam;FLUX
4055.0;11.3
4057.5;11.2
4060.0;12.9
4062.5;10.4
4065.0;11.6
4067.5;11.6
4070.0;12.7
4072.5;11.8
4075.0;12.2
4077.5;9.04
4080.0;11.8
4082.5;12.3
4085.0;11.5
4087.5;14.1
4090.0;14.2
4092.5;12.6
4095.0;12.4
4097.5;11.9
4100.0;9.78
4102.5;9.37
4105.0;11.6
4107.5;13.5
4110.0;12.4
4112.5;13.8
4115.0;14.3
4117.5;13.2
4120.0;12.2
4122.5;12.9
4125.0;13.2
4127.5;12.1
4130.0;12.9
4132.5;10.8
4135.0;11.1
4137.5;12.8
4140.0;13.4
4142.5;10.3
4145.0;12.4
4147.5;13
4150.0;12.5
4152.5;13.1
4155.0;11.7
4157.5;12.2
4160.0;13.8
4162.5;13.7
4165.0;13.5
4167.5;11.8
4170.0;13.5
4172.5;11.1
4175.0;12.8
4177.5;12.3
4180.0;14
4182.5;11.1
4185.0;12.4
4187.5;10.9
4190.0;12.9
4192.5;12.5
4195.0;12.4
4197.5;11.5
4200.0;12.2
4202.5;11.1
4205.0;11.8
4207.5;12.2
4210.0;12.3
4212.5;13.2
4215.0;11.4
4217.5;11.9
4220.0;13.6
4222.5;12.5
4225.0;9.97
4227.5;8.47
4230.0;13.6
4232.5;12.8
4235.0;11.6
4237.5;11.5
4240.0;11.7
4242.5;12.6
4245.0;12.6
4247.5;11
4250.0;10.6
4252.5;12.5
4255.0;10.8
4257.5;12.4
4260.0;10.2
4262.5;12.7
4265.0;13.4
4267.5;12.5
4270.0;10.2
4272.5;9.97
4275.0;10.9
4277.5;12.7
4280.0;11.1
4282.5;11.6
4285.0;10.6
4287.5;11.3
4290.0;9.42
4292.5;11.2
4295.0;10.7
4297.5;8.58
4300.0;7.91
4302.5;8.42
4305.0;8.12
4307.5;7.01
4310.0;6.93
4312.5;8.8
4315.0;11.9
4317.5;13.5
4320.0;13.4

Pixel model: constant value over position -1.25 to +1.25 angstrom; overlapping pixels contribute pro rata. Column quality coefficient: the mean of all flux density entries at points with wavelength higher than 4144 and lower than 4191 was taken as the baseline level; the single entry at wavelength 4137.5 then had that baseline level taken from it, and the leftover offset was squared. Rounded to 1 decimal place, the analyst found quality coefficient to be 0.1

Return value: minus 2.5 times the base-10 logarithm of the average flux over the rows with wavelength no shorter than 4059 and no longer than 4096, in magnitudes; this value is -2.70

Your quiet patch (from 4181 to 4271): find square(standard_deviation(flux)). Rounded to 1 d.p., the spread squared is 1.2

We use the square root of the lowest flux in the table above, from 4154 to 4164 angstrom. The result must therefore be 3.42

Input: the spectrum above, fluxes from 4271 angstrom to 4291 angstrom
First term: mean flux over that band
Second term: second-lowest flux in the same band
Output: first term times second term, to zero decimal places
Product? 109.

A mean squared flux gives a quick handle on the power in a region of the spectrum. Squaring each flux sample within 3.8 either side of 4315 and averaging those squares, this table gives 134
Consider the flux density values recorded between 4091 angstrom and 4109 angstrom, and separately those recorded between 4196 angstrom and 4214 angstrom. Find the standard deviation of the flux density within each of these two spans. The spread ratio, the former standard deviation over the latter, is 2.2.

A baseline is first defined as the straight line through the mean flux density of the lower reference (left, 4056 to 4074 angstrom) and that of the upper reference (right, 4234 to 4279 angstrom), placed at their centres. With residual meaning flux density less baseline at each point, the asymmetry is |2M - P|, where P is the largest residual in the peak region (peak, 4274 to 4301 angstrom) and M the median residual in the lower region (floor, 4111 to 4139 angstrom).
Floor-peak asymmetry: 1.3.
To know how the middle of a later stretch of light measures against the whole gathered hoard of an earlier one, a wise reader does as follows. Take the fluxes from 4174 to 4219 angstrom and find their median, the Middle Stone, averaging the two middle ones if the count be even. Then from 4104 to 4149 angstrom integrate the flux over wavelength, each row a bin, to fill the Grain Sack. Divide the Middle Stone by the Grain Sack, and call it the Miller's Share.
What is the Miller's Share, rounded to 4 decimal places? 0.0217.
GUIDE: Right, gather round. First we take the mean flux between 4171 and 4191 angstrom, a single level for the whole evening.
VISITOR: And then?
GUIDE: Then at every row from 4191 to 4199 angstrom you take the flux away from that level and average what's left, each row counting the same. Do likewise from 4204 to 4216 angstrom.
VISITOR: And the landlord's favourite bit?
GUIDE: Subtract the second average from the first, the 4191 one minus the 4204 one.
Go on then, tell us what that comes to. 0.0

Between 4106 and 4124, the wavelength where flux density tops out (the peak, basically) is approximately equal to 4115.0 angstrom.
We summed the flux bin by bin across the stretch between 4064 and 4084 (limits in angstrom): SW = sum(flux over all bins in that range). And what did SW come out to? 93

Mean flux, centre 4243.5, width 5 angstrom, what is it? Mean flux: 12.6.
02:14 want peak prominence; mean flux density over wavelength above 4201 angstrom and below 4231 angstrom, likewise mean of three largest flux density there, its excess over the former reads 1.6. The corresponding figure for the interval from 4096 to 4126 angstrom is 1.5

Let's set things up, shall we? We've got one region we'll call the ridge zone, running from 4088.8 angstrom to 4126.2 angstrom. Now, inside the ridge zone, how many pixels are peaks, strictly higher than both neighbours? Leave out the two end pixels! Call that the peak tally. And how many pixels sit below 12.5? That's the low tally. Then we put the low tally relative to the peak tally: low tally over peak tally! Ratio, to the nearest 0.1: 3.5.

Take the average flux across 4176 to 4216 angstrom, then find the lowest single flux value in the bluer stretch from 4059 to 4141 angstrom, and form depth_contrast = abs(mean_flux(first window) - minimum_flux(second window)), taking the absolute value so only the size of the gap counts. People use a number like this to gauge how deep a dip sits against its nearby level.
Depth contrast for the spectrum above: 3.1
